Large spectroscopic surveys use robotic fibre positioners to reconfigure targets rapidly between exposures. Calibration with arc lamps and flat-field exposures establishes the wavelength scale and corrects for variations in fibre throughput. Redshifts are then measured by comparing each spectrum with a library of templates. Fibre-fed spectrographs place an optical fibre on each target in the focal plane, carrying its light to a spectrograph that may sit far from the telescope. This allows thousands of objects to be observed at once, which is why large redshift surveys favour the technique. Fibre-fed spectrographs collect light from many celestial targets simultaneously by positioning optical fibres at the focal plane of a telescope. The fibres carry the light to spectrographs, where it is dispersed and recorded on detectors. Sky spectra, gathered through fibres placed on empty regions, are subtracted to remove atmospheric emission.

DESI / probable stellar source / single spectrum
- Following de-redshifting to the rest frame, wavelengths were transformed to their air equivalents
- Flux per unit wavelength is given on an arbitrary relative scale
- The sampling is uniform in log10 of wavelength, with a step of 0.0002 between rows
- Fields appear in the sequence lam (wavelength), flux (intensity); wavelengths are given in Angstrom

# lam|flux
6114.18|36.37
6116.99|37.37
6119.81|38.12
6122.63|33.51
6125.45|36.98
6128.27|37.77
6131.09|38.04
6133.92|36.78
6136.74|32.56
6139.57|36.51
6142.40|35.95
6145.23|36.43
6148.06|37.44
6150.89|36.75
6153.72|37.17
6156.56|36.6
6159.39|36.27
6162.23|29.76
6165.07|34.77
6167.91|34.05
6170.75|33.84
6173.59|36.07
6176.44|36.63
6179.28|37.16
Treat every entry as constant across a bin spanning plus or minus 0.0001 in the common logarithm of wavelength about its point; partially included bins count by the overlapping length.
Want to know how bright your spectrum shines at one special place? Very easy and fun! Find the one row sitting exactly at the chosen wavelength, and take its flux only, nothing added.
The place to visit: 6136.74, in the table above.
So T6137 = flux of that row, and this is 32.56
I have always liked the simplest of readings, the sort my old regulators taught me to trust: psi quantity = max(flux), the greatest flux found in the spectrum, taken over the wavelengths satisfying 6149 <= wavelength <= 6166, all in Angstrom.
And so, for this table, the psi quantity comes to 37.17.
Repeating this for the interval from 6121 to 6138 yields 38.04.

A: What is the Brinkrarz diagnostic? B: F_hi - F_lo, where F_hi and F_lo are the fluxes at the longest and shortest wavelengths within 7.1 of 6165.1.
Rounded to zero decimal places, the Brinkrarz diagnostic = -2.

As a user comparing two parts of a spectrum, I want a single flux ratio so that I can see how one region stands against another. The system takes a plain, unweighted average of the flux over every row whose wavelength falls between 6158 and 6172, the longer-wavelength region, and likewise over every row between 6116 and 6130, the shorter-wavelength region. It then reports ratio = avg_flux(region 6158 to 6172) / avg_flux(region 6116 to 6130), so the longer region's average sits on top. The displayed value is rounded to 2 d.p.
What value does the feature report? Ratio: 0.92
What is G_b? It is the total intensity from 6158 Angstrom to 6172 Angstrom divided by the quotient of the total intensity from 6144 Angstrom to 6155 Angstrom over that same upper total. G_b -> 193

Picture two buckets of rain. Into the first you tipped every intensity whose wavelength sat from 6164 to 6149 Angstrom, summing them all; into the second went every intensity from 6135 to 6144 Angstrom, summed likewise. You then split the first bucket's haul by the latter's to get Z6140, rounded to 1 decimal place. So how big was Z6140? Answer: 1.7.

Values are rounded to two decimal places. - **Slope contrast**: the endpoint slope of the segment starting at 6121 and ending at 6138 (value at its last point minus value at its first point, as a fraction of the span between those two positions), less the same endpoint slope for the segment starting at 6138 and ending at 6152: -0.09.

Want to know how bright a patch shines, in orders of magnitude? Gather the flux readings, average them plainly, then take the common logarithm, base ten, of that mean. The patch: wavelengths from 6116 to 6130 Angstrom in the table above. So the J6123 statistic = 1.57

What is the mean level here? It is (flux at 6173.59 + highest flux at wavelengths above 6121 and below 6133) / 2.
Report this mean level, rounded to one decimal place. 37.1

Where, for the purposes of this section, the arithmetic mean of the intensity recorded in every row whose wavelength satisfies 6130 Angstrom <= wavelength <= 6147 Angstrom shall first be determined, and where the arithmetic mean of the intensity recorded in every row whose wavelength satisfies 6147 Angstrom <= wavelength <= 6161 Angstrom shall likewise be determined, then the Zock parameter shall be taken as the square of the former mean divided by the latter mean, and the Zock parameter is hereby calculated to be 35.3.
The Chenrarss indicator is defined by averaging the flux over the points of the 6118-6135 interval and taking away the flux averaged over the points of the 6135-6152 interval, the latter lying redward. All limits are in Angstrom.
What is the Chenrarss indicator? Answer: 0.9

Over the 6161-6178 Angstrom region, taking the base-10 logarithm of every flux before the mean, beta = 1.53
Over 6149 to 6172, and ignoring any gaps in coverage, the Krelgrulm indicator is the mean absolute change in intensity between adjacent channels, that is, 1.97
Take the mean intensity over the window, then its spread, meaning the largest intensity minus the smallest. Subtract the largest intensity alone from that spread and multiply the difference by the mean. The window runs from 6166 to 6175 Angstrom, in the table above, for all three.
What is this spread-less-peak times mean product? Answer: -1173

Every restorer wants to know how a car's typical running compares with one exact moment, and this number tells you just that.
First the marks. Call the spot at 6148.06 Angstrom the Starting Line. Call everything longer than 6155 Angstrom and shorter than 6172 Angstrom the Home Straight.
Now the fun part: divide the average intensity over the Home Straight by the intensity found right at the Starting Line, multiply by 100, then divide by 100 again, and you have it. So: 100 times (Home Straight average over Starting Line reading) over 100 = 0.914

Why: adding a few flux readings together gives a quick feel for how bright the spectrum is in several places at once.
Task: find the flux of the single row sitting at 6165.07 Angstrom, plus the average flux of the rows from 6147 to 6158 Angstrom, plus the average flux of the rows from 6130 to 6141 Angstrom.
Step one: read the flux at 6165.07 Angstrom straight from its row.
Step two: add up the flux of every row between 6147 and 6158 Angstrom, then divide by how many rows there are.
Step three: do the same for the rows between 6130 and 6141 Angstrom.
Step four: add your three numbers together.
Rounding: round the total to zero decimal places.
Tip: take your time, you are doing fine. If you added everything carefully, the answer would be 108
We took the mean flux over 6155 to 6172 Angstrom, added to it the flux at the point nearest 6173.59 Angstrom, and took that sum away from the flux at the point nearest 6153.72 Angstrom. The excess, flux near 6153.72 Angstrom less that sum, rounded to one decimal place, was -33.1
